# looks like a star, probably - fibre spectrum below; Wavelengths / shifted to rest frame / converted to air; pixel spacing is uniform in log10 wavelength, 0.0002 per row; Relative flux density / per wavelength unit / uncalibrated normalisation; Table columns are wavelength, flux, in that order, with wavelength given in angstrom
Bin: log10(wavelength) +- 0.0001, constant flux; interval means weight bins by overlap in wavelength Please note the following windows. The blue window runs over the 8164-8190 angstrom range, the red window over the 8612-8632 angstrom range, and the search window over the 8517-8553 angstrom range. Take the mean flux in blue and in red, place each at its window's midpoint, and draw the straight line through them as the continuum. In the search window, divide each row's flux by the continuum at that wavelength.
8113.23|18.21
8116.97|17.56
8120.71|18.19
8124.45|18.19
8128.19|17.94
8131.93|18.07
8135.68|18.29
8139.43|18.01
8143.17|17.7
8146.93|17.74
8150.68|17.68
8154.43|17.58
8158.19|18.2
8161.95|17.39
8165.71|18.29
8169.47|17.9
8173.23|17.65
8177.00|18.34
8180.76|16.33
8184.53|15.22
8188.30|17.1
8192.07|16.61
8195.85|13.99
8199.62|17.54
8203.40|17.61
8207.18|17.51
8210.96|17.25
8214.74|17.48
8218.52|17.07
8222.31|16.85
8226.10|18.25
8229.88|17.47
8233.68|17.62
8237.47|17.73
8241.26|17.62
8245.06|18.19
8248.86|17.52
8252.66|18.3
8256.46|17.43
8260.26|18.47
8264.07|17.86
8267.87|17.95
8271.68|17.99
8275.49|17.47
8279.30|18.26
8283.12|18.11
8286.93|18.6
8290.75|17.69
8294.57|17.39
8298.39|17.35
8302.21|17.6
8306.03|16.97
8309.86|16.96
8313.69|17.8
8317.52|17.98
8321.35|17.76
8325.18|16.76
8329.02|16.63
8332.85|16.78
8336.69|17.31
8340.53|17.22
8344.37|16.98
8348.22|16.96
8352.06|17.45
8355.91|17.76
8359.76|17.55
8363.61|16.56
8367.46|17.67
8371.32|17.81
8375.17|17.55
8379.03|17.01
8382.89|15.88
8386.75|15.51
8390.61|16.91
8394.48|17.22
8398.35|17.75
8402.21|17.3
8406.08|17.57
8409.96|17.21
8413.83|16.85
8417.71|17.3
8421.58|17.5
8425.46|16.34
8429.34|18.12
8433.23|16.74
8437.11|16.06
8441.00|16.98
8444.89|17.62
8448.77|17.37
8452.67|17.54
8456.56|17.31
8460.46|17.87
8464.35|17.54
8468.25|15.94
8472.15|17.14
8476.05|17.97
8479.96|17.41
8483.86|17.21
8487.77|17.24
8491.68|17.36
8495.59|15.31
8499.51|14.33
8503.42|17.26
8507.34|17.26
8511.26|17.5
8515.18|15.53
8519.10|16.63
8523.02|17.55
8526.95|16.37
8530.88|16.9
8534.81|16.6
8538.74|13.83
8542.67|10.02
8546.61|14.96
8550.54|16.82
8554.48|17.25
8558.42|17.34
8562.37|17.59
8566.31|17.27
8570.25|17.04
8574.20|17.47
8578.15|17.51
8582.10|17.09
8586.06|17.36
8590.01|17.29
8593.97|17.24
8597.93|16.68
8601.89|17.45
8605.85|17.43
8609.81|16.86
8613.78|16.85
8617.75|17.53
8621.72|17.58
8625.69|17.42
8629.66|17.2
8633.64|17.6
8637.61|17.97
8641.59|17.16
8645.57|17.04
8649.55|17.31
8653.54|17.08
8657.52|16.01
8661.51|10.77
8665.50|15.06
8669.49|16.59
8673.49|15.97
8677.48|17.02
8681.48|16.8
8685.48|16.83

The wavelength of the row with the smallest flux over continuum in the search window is 8542.67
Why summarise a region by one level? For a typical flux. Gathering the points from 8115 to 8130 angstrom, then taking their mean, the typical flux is 18.0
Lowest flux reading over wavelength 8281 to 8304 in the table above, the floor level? 17.35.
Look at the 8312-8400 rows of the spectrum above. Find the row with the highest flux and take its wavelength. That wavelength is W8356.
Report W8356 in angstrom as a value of 8317.52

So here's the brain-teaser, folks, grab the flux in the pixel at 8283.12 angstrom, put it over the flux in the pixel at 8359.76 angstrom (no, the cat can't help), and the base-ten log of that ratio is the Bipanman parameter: 0.014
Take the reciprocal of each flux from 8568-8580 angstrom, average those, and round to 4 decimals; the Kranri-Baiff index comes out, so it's 0.0577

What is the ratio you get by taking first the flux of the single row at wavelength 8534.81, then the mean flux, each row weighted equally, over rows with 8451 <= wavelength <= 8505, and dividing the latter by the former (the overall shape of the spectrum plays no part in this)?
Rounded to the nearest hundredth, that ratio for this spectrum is 1.02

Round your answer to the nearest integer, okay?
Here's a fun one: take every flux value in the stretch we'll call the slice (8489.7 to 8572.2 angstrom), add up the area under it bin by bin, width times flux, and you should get 1339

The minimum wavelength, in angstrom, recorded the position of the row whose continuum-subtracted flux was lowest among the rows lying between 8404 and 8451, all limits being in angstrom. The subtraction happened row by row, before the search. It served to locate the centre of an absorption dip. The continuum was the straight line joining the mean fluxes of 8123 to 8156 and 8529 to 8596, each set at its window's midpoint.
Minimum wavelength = 8437.11 angstrom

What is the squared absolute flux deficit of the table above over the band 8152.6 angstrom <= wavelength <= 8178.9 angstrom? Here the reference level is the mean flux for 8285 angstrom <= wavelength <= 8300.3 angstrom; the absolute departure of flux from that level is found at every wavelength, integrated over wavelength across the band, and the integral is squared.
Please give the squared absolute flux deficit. 78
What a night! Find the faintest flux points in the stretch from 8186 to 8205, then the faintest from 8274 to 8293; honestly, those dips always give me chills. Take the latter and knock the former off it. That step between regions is 3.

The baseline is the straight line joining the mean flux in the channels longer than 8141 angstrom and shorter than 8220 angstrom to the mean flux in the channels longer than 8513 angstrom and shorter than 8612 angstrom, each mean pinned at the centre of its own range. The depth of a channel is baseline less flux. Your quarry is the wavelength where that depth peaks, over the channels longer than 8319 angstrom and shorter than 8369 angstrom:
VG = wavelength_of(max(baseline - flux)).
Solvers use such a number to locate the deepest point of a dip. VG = 8363.61 angstrom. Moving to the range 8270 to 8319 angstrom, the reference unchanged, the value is 8309.86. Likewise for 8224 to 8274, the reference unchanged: 8229.88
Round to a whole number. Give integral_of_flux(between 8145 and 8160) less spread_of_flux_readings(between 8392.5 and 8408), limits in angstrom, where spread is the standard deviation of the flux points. 267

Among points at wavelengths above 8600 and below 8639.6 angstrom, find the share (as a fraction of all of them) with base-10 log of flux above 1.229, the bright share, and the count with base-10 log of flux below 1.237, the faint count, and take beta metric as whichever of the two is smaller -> 0.80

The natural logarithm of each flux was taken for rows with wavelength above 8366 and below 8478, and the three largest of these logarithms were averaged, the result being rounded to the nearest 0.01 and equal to 2.89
